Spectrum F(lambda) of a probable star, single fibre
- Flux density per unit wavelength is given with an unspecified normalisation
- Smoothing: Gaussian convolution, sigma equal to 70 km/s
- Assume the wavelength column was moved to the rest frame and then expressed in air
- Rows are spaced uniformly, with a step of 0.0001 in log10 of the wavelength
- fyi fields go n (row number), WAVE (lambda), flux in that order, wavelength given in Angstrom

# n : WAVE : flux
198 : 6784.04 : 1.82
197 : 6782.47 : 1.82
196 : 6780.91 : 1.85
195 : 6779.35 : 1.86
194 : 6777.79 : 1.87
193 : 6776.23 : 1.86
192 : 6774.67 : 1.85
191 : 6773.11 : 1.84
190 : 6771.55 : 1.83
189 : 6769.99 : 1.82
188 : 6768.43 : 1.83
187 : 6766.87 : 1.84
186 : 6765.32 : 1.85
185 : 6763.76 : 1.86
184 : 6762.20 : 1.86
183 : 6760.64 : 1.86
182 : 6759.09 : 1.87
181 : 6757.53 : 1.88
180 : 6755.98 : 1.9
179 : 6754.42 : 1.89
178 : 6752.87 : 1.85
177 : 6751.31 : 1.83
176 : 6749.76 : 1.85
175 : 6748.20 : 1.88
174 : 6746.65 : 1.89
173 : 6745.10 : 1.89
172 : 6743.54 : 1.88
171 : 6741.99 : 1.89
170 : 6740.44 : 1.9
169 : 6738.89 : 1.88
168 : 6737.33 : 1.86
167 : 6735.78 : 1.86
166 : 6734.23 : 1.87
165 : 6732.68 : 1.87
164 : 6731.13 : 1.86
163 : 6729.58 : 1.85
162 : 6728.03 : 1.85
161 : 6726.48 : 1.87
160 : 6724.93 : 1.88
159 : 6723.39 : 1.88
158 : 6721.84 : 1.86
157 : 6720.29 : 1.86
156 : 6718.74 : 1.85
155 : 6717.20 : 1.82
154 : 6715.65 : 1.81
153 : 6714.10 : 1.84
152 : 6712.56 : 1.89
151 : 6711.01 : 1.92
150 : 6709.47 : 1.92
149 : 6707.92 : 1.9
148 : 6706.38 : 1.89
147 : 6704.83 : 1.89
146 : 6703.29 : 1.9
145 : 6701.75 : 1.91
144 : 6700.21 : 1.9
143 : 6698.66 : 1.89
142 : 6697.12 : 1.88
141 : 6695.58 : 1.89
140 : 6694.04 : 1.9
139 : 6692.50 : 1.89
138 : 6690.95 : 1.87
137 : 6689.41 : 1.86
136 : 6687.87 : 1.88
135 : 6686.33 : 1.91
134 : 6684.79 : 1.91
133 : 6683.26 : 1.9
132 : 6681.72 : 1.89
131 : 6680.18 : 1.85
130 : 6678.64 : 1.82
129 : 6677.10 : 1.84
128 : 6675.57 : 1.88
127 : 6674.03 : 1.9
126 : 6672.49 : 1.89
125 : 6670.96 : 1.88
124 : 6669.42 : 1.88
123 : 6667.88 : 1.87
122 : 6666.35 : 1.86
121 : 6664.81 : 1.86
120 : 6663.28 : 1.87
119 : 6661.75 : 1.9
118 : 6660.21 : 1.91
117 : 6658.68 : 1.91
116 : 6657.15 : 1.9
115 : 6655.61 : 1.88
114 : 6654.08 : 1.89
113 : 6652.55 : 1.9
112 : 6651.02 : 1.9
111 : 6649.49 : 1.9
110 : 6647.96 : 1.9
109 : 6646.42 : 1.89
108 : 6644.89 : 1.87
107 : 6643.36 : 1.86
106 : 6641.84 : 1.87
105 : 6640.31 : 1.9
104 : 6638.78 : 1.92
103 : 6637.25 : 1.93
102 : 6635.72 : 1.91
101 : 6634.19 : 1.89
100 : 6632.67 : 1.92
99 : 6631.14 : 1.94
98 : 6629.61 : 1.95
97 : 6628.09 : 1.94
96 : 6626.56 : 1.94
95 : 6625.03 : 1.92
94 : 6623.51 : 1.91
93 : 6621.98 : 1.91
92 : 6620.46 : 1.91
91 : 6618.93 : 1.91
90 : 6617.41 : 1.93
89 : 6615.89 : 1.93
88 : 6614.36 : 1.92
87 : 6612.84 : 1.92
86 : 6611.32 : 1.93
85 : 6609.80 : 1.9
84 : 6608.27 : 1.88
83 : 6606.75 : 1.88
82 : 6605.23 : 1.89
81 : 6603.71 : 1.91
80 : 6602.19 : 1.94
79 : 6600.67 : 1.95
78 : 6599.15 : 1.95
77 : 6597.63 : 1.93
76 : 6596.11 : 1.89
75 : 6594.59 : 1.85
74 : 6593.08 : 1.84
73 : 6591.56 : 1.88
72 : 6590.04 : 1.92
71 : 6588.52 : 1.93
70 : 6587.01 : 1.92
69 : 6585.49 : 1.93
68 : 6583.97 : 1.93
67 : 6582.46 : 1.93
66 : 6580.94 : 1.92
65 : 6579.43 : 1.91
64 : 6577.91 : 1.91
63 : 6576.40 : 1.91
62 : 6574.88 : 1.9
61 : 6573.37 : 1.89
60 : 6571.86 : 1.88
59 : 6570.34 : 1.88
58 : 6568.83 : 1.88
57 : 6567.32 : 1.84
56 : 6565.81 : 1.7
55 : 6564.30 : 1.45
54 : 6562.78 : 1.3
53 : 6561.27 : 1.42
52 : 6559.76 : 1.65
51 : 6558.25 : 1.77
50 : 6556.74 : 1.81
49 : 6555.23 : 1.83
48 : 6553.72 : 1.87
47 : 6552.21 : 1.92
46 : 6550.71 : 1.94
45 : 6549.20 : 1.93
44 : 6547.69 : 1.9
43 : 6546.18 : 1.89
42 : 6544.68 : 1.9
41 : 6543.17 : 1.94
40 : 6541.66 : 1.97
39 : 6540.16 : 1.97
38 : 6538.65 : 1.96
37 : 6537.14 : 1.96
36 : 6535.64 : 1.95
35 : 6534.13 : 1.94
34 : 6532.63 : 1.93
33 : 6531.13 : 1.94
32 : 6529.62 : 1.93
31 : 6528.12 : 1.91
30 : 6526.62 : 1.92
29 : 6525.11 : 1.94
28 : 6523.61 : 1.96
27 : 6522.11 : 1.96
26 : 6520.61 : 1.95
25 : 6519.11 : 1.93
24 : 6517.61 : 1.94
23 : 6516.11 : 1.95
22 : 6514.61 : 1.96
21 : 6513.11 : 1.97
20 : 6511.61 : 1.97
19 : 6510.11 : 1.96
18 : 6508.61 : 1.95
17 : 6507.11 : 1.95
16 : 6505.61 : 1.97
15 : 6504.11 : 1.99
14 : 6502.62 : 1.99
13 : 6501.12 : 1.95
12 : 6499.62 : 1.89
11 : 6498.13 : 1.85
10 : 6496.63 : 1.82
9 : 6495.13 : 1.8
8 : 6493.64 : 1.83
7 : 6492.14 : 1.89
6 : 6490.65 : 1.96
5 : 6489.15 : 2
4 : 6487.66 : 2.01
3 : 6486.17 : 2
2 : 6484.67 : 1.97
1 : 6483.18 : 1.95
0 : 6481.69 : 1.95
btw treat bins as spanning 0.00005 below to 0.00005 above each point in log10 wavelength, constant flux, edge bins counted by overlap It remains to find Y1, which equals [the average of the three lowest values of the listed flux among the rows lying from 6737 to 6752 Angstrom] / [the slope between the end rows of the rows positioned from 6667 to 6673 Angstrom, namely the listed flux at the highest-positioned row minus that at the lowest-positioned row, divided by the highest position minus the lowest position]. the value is 426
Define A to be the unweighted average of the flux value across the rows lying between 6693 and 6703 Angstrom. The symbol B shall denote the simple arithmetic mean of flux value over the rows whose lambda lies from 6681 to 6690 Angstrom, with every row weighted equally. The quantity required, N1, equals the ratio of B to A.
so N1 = 1.00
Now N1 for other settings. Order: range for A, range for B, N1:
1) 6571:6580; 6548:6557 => 0.99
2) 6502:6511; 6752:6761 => 0.95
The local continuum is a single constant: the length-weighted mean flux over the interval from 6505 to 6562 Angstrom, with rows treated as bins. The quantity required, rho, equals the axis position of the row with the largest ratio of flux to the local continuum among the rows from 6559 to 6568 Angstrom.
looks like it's 6567.32 Angstrom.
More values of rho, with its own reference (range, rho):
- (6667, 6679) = 6674.03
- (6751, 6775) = 6755.98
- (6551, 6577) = 6552.21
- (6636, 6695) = 6637.25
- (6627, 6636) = 6629.61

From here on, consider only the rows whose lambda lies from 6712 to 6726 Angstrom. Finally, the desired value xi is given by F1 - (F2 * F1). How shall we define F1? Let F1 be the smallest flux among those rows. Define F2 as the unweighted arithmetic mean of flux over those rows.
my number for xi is -1.55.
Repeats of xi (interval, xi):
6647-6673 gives -1.65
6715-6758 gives -1.57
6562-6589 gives -1.08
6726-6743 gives -1.61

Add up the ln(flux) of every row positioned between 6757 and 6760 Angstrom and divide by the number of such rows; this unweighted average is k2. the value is 0.629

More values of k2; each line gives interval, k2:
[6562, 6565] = 0.317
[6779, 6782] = 0.618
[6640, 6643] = 0.634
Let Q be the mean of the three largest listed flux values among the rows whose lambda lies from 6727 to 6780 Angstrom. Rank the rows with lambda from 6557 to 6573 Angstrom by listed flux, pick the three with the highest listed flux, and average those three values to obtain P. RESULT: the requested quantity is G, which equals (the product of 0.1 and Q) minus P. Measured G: -1.69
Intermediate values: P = 1.88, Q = 1.90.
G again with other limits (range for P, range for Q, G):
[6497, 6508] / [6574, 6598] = -1.79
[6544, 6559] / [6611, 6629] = -1.74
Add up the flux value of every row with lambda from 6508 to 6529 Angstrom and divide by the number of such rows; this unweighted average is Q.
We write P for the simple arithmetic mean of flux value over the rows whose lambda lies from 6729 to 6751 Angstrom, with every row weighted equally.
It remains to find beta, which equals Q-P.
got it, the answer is 0.07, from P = 1.87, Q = 1.95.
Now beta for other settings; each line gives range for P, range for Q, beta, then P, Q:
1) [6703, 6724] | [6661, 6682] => 0.00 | 1.87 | 1.87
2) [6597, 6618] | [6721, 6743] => -0.05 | 1.92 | 1.87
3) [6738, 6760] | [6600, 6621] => 0.04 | 1.88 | 1.91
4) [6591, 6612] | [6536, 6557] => 0.01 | 1.90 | 1.91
